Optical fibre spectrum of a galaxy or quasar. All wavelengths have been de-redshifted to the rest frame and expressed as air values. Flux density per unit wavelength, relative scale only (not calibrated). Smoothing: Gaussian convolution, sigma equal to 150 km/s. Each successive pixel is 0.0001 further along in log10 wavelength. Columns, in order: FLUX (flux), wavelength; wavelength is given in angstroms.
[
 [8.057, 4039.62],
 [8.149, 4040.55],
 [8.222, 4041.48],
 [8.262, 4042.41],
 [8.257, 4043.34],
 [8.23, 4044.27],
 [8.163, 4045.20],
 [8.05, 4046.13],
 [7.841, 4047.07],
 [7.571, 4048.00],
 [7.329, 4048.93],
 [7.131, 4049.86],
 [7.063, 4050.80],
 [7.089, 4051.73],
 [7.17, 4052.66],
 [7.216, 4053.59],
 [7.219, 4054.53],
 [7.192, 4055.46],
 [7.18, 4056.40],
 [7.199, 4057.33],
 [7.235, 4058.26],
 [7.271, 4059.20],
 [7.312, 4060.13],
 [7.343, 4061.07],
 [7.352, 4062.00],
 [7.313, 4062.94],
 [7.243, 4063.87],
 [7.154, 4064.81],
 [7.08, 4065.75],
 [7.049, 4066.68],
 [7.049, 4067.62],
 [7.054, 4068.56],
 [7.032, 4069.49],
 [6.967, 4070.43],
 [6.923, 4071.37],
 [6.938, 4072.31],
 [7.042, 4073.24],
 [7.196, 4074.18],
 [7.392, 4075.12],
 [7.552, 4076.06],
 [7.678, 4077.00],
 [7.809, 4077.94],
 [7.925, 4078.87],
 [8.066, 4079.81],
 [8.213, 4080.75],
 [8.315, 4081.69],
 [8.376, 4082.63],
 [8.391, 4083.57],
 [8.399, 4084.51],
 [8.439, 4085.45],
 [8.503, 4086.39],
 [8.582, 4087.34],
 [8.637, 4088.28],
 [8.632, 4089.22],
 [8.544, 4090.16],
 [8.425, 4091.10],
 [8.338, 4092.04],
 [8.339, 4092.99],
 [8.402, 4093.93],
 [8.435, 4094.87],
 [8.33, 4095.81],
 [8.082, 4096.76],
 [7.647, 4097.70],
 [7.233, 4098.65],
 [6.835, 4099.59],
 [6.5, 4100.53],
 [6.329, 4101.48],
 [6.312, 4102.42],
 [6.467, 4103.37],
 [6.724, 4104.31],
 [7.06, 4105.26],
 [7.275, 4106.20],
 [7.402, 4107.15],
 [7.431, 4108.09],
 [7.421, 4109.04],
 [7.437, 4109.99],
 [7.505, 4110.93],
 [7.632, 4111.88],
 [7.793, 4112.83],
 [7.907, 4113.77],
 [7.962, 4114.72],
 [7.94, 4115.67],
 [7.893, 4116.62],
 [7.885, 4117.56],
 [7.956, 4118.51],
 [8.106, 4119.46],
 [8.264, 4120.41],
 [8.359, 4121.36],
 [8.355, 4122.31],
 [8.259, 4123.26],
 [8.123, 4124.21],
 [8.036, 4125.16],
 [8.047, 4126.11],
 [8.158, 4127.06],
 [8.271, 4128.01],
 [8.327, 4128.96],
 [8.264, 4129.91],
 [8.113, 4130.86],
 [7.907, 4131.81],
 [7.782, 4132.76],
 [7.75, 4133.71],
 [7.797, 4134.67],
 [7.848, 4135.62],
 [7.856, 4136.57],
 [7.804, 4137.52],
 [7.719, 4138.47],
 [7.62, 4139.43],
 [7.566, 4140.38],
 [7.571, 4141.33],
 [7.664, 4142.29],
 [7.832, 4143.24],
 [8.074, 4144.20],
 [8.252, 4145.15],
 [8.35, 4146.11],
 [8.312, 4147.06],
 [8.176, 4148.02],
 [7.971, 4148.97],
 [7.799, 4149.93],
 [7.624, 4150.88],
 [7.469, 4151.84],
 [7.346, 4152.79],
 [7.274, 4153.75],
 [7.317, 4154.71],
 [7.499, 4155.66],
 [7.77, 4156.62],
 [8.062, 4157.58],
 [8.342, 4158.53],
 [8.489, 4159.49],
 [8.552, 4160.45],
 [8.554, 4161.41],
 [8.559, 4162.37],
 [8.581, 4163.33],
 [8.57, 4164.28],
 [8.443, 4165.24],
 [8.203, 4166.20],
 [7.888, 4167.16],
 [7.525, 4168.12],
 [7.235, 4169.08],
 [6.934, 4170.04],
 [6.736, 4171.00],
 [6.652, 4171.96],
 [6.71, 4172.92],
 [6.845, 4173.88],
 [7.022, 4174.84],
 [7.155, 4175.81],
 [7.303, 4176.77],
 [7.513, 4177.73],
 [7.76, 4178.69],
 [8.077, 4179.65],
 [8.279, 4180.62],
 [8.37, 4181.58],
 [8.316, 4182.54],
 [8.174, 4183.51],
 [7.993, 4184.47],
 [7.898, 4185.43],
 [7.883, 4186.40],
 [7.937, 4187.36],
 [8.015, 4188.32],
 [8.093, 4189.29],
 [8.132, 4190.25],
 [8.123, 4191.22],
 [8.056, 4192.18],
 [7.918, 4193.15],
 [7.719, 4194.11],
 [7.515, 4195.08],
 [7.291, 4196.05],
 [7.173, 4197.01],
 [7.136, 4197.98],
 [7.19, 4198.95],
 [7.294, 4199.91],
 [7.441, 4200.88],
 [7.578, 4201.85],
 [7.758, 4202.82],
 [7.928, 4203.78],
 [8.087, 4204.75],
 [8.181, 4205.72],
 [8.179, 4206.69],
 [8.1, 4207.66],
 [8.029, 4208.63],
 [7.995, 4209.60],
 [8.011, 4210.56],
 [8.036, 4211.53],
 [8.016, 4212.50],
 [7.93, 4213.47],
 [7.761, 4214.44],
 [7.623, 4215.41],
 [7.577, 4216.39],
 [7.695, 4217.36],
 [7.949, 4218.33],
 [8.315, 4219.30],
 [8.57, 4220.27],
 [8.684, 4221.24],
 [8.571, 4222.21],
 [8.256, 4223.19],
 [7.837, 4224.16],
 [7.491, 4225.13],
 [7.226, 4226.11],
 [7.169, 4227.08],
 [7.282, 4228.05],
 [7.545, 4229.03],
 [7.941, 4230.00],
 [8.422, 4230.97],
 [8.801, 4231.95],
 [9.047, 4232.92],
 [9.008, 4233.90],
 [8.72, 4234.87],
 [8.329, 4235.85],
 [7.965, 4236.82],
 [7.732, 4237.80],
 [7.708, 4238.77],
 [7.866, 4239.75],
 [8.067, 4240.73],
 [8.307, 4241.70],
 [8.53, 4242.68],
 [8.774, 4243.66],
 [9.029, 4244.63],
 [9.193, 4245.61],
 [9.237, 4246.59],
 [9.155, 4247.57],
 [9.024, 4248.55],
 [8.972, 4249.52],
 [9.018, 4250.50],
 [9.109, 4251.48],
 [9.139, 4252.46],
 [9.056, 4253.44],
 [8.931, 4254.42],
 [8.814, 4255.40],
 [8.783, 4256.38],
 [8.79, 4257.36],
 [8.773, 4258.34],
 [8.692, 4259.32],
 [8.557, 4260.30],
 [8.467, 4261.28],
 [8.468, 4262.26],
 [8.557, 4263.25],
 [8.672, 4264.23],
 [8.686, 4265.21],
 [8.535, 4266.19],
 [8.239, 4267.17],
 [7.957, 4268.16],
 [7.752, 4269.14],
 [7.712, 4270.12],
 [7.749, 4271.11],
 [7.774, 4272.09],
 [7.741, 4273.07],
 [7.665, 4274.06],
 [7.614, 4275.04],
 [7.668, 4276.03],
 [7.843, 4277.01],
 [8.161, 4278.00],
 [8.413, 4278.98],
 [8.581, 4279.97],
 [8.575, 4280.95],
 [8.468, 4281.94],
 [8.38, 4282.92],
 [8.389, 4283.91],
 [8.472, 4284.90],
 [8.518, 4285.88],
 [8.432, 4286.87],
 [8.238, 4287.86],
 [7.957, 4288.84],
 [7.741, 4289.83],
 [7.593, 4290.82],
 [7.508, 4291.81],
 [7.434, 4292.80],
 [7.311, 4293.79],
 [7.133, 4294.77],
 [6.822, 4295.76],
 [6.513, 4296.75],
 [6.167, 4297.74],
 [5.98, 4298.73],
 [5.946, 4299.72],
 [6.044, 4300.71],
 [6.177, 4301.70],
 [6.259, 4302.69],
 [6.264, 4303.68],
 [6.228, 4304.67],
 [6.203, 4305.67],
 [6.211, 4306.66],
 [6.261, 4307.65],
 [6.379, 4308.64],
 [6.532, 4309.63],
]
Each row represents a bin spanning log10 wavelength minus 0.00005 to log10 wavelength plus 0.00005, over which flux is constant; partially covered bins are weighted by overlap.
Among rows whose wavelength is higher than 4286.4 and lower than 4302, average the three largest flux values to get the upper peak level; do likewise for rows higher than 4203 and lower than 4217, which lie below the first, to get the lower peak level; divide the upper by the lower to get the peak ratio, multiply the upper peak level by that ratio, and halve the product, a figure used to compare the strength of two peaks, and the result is 4.1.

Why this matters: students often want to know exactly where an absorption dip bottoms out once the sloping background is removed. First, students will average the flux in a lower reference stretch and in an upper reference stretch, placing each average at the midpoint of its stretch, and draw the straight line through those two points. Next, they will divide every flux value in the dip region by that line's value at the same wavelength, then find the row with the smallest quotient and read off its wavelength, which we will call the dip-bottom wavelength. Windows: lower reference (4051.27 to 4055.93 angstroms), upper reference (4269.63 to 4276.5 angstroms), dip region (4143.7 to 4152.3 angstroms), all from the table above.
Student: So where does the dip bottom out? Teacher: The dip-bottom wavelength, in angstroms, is 4151.84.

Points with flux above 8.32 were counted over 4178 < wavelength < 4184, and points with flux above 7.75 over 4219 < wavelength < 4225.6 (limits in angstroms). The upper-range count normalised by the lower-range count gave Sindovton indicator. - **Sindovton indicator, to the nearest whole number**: 6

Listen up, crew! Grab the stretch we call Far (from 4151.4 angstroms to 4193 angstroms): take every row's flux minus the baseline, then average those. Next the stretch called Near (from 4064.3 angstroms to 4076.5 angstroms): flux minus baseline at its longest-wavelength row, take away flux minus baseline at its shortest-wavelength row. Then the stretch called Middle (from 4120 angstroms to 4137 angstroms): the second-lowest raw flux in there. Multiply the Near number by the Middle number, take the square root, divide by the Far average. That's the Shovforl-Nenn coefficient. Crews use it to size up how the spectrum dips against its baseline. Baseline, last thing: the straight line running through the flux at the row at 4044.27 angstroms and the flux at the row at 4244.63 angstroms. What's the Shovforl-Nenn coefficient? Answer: -1.8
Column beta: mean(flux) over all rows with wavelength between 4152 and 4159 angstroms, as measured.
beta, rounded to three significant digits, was 7.66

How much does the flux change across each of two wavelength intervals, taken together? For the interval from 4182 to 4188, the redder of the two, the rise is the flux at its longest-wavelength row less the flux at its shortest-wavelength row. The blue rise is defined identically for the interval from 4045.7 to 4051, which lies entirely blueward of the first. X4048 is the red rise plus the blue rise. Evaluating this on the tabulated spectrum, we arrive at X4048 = -1.4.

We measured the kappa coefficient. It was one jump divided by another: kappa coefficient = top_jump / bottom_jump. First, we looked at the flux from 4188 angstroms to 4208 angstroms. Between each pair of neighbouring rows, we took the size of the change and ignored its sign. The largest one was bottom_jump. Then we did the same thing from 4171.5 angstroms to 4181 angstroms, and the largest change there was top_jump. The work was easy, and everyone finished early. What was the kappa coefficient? 1.4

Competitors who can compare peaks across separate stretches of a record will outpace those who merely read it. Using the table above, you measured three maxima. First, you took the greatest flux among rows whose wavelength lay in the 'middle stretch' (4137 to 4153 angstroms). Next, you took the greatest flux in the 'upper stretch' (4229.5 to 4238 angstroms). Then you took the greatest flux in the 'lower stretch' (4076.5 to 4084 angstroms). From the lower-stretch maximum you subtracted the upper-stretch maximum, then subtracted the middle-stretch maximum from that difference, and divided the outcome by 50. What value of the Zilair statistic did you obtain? -0.180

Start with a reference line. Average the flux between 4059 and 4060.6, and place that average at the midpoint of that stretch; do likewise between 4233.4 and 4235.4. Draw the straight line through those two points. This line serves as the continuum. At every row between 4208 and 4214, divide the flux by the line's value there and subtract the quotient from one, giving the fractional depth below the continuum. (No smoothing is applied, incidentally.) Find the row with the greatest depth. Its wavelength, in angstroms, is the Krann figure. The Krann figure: 4213.47 angstroms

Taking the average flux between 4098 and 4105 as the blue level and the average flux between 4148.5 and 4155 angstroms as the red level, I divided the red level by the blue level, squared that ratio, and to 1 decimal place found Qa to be 1.3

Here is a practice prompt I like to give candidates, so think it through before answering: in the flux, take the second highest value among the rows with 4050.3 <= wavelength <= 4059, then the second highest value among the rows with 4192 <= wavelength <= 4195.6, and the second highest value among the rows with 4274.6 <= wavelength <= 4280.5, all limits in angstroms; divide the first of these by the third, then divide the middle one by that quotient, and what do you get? 9.2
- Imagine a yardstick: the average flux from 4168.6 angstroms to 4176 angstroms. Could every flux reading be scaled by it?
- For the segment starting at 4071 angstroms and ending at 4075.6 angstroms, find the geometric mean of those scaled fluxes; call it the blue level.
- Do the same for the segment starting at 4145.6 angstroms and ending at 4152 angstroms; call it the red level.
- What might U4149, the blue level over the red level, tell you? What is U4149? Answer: 0.89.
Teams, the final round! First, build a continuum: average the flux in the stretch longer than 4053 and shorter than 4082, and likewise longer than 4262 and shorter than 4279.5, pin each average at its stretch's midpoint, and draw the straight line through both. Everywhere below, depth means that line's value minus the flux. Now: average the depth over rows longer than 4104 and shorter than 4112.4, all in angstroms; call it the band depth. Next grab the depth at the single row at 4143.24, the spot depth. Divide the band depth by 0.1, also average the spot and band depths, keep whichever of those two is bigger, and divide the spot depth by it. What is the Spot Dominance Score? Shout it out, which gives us 0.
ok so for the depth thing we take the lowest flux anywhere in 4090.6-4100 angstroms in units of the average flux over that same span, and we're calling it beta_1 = 0.85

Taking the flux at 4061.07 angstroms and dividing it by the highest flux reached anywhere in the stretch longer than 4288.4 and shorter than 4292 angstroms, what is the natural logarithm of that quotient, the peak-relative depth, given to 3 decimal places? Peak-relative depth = -0.080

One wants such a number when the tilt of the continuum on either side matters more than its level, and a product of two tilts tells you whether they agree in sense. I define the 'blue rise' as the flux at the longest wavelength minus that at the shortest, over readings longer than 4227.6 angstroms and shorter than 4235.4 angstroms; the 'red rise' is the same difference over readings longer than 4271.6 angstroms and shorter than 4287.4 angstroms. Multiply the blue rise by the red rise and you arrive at 0.9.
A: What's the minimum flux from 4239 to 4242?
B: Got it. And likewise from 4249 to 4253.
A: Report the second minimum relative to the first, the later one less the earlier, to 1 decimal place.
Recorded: 1.1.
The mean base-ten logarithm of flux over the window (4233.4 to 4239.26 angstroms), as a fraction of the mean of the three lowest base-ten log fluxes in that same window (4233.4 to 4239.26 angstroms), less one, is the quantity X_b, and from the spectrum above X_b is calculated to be 0.026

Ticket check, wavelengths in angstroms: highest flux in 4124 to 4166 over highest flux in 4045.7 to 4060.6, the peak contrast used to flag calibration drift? 1.07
